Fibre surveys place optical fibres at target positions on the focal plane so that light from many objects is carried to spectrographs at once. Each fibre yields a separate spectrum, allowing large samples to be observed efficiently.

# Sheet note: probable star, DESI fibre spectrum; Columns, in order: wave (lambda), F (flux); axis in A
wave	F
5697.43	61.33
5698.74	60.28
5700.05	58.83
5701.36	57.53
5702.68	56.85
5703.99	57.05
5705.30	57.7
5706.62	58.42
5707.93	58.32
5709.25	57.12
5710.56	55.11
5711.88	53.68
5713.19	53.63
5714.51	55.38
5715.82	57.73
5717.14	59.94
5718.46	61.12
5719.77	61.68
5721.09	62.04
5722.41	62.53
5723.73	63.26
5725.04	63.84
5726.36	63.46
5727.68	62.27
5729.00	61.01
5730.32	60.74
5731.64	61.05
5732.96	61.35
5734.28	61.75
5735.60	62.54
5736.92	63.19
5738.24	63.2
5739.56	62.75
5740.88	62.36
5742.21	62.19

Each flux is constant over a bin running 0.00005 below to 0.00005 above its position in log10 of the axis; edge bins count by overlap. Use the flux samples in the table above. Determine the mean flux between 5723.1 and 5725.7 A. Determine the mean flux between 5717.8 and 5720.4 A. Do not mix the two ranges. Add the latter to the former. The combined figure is 125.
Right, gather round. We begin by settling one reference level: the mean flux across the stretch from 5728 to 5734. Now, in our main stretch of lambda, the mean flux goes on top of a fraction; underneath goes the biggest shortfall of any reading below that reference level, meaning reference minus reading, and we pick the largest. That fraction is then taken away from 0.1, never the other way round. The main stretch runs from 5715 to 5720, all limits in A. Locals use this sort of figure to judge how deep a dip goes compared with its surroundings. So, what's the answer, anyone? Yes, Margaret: -18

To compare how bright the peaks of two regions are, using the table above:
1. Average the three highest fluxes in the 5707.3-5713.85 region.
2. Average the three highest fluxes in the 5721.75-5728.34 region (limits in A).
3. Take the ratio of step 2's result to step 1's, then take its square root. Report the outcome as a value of 1.06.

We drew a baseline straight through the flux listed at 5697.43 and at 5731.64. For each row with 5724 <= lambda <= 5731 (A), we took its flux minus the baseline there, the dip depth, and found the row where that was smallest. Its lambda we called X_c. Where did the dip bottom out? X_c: 5730.32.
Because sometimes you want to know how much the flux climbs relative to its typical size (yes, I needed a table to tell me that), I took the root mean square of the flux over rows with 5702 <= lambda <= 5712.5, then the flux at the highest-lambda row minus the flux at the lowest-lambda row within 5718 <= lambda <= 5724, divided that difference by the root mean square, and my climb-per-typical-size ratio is 0.038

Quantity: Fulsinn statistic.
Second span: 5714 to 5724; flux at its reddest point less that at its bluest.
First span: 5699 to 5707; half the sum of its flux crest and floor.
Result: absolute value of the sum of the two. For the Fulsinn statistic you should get 65.7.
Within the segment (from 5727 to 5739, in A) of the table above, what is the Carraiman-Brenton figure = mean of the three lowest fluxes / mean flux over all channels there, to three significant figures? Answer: 0.984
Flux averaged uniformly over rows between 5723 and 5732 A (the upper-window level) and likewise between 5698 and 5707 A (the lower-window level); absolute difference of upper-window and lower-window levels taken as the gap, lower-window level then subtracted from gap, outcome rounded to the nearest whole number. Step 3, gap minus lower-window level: -54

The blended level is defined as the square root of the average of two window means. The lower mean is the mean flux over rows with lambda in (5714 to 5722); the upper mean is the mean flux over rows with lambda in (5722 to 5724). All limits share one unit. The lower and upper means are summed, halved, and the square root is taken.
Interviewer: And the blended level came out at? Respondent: 7.83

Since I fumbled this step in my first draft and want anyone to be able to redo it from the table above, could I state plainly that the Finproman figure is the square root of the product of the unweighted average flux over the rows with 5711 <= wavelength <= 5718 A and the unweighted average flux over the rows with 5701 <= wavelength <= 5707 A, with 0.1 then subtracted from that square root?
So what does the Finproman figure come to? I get 56.7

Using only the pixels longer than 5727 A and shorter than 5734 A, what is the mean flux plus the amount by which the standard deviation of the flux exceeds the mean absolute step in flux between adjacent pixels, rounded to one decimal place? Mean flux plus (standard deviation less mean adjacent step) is 61.3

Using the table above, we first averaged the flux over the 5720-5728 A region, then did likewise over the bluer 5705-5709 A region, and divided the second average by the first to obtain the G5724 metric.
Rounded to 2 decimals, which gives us 0.92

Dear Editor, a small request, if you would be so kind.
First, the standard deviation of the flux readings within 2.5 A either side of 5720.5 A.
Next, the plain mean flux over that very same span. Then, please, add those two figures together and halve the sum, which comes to 31.2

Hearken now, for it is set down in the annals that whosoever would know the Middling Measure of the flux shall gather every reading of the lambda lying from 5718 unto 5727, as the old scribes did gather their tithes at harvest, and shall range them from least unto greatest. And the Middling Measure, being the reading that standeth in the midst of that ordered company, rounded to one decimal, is 62.5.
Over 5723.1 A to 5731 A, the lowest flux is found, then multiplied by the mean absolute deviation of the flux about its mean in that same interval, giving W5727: 66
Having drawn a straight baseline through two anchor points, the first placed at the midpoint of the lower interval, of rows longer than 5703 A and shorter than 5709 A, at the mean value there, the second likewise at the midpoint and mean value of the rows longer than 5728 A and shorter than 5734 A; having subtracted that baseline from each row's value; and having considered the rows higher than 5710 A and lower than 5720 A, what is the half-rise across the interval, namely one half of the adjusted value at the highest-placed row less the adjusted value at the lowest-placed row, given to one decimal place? 2.7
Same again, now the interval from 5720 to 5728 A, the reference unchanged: -0.3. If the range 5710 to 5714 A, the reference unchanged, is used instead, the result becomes -0.9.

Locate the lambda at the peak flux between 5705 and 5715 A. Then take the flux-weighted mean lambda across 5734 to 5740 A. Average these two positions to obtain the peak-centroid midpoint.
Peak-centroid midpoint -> 5721.8 A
